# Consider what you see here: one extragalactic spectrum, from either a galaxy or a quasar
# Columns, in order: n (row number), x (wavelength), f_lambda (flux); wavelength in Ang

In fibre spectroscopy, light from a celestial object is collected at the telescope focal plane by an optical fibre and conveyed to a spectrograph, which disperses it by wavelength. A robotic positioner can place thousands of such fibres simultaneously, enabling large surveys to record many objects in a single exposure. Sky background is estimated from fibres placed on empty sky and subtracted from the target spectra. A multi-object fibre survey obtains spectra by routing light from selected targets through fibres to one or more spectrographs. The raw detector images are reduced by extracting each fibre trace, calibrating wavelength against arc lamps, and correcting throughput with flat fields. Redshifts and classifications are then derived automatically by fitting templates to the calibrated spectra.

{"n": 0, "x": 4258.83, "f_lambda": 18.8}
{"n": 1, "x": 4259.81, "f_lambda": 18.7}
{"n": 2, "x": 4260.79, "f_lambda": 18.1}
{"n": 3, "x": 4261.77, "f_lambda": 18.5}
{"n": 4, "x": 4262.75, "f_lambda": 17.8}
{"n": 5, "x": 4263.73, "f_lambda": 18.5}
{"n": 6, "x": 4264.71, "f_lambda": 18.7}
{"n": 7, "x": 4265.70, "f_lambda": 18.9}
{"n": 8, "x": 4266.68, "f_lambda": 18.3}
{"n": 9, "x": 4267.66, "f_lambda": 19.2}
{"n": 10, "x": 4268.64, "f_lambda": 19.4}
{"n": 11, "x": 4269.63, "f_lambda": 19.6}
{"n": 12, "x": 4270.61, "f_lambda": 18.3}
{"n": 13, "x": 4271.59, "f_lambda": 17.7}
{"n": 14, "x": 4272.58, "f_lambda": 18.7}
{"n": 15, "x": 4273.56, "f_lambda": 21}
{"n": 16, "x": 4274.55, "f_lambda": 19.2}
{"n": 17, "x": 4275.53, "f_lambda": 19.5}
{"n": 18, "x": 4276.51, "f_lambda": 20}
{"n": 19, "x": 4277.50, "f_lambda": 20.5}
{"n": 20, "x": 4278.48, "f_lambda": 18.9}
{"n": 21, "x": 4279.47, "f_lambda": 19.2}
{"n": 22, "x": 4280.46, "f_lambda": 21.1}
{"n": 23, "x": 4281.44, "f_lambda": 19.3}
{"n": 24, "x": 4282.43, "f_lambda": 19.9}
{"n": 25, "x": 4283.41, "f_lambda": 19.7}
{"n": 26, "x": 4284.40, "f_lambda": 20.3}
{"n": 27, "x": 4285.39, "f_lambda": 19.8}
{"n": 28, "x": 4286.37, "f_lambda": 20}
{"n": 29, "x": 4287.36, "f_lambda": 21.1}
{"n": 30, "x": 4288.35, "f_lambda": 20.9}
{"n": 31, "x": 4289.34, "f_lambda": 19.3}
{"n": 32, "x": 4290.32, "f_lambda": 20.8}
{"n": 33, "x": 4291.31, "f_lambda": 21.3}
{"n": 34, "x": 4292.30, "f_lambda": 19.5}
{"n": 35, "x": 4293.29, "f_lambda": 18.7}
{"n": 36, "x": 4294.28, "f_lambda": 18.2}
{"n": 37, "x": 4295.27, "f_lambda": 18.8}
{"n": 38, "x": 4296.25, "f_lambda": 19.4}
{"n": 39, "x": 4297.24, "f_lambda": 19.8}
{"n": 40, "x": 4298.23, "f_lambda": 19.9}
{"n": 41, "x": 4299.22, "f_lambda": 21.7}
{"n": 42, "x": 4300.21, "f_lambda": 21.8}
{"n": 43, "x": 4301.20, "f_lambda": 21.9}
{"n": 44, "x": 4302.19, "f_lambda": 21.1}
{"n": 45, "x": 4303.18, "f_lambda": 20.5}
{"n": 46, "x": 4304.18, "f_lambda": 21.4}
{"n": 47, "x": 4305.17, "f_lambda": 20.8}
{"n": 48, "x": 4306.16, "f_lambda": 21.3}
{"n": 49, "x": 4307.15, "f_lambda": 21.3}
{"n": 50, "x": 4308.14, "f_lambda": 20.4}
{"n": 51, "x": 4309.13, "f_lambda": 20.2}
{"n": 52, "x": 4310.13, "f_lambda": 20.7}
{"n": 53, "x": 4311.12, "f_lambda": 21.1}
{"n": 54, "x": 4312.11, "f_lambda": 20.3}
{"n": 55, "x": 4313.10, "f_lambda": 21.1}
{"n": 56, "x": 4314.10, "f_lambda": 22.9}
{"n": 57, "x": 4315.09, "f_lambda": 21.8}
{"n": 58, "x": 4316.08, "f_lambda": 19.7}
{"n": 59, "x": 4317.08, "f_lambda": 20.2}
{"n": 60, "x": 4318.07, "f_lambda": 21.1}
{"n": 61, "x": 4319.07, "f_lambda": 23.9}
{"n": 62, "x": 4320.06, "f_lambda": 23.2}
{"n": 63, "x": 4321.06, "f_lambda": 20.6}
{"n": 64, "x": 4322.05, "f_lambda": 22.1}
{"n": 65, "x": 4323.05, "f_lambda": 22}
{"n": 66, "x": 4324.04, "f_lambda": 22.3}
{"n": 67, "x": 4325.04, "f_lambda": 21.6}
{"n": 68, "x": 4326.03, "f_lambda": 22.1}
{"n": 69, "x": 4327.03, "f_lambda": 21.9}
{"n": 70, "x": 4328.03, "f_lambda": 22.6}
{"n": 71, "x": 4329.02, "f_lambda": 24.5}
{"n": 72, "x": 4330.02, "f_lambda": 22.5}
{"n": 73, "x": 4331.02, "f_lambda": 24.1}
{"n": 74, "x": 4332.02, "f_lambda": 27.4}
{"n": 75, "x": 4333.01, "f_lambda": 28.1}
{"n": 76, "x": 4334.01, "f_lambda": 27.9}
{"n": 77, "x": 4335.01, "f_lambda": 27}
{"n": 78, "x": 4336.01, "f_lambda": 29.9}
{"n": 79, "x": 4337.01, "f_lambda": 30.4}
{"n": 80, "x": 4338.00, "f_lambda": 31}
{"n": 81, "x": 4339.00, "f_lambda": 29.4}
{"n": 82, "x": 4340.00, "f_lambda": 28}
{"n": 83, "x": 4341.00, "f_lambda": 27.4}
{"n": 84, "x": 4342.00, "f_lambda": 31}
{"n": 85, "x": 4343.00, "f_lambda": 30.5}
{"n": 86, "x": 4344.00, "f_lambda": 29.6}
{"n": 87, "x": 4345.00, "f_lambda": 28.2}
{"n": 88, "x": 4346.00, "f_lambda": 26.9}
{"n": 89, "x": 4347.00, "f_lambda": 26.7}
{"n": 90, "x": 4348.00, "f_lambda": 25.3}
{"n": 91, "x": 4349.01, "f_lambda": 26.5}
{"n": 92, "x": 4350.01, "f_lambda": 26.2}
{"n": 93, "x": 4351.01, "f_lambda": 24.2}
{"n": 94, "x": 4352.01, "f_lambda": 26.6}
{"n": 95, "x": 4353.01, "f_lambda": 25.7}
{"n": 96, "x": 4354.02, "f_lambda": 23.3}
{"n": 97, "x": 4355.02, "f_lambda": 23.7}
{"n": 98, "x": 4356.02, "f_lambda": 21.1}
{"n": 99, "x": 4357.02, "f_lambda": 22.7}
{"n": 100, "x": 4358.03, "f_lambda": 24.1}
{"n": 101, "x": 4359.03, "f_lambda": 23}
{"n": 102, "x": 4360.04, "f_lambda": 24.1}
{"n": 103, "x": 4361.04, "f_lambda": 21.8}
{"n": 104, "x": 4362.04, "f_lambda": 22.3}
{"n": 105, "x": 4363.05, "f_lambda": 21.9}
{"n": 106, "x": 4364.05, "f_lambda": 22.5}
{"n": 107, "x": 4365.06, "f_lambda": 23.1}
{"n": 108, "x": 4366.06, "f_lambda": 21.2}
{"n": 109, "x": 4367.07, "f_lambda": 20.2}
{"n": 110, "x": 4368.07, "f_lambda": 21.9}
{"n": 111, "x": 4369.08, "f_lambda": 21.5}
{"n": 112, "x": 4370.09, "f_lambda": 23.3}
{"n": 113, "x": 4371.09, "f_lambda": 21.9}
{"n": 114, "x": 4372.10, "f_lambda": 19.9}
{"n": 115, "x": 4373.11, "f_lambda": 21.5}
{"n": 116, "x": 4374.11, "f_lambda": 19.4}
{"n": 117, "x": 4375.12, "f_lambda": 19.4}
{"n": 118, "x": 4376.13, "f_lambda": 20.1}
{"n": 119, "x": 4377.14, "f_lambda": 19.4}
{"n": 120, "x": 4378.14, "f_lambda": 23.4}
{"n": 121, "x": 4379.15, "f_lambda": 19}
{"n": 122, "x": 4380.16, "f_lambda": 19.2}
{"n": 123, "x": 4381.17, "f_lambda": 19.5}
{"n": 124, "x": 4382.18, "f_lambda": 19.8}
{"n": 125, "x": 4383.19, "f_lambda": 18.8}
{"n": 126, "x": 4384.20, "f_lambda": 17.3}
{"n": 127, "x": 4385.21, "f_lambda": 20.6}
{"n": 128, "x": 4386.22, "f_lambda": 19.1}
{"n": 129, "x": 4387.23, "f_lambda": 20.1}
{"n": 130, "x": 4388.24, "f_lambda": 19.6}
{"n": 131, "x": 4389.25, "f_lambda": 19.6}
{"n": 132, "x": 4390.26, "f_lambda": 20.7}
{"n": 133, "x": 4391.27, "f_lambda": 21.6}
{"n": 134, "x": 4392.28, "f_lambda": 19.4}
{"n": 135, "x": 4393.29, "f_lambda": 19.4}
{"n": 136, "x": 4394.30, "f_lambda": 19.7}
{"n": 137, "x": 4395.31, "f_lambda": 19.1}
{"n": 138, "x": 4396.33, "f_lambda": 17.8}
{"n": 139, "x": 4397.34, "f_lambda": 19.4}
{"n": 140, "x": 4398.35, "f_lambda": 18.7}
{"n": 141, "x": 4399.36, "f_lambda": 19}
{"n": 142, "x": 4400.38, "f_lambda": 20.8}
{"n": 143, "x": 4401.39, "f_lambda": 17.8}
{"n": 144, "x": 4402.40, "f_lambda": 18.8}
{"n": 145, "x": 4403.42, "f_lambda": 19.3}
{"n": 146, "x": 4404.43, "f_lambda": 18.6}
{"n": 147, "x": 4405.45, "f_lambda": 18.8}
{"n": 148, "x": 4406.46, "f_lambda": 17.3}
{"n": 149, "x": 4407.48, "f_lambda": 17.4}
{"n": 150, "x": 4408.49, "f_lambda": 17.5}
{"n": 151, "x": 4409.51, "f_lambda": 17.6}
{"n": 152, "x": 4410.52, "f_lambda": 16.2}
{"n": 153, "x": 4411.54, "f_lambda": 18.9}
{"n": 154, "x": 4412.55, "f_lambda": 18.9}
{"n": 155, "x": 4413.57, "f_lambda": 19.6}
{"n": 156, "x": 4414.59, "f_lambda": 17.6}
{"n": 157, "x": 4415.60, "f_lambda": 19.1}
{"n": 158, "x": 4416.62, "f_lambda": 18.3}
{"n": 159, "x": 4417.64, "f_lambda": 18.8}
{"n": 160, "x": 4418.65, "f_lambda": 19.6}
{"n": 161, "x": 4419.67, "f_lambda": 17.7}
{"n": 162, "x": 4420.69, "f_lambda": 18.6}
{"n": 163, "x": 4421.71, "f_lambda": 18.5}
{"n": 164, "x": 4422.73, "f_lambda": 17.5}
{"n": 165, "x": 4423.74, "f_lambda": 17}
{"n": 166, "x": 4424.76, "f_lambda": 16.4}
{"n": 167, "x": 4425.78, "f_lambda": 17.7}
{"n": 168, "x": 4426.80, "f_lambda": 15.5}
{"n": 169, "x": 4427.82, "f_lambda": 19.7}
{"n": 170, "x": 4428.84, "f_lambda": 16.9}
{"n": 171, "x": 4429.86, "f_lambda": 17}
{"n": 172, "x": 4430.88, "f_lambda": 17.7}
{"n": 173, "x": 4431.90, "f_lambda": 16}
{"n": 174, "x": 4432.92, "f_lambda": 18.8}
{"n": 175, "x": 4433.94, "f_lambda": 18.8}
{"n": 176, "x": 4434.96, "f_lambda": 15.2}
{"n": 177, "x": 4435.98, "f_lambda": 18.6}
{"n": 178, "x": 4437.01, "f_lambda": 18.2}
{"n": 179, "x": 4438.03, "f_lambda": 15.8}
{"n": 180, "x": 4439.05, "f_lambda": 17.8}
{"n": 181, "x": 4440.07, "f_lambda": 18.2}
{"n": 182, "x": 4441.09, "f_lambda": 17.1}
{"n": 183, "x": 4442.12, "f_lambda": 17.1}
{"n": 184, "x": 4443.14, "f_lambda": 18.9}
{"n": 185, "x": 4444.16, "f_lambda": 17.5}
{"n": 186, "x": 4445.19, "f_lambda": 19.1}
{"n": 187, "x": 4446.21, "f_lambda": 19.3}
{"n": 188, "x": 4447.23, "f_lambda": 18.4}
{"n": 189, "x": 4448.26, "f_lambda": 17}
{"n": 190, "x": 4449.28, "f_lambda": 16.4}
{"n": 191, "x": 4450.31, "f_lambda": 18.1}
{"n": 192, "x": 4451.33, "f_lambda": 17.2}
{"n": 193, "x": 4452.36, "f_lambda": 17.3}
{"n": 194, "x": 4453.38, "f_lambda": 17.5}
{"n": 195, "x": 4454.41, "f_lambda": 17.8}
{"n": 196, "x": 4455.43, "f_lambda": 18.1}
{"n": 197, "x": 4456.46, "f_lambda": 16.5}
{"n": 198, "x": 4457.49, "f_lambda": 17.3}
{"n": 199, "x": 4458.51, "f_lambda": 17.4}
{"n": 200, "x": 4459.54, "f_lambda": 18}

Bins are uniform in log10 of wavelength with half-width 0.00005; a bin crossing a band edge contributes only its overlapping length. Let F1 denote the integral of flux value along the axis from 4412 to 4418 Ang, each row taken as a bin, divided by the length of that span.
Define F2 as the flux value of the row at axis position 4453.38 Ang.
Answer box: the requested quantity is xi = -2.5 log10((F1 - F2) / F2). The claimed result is 2.9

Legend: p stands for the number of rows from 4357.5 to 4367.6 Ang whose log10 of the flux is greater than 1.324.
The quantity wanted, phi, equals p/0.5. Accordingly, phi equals 18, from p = 9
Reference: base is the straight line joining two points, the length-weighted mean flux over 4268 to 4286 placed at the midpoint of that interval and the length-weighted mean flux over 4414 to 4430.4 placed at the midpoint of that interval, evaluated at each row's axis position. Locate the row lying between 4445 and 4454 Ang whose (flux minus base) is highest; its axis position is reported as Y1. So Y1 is 4446.21 Ang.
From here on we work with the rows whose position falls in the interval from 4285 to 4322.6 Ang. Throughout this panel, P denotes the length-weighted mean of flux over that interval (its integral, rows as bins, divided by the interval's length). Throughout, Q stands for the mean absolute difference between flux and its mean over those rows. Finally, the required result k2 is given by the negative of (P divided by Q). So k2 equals -22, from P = 20.8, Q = 0.9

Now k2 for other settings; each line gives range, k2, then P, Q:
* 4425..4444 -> -17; 17.5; 1.0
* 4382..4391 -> -26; 19.6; 0.7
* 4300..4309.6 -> -44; 21.1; 0.5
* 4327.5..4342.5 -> -13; 27.4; 2.2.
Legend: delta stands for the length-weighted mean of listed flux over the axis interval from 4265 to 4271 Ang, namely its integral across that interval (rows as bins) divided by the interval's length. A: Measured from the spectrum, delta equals 19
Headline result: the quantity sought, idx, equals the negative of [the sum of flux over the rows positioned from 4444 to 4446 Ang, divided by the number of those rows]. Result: -18.3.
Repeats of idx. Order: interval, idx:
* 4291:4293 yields -20.4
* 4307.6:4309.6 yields -20.3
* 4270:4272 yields -18.0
